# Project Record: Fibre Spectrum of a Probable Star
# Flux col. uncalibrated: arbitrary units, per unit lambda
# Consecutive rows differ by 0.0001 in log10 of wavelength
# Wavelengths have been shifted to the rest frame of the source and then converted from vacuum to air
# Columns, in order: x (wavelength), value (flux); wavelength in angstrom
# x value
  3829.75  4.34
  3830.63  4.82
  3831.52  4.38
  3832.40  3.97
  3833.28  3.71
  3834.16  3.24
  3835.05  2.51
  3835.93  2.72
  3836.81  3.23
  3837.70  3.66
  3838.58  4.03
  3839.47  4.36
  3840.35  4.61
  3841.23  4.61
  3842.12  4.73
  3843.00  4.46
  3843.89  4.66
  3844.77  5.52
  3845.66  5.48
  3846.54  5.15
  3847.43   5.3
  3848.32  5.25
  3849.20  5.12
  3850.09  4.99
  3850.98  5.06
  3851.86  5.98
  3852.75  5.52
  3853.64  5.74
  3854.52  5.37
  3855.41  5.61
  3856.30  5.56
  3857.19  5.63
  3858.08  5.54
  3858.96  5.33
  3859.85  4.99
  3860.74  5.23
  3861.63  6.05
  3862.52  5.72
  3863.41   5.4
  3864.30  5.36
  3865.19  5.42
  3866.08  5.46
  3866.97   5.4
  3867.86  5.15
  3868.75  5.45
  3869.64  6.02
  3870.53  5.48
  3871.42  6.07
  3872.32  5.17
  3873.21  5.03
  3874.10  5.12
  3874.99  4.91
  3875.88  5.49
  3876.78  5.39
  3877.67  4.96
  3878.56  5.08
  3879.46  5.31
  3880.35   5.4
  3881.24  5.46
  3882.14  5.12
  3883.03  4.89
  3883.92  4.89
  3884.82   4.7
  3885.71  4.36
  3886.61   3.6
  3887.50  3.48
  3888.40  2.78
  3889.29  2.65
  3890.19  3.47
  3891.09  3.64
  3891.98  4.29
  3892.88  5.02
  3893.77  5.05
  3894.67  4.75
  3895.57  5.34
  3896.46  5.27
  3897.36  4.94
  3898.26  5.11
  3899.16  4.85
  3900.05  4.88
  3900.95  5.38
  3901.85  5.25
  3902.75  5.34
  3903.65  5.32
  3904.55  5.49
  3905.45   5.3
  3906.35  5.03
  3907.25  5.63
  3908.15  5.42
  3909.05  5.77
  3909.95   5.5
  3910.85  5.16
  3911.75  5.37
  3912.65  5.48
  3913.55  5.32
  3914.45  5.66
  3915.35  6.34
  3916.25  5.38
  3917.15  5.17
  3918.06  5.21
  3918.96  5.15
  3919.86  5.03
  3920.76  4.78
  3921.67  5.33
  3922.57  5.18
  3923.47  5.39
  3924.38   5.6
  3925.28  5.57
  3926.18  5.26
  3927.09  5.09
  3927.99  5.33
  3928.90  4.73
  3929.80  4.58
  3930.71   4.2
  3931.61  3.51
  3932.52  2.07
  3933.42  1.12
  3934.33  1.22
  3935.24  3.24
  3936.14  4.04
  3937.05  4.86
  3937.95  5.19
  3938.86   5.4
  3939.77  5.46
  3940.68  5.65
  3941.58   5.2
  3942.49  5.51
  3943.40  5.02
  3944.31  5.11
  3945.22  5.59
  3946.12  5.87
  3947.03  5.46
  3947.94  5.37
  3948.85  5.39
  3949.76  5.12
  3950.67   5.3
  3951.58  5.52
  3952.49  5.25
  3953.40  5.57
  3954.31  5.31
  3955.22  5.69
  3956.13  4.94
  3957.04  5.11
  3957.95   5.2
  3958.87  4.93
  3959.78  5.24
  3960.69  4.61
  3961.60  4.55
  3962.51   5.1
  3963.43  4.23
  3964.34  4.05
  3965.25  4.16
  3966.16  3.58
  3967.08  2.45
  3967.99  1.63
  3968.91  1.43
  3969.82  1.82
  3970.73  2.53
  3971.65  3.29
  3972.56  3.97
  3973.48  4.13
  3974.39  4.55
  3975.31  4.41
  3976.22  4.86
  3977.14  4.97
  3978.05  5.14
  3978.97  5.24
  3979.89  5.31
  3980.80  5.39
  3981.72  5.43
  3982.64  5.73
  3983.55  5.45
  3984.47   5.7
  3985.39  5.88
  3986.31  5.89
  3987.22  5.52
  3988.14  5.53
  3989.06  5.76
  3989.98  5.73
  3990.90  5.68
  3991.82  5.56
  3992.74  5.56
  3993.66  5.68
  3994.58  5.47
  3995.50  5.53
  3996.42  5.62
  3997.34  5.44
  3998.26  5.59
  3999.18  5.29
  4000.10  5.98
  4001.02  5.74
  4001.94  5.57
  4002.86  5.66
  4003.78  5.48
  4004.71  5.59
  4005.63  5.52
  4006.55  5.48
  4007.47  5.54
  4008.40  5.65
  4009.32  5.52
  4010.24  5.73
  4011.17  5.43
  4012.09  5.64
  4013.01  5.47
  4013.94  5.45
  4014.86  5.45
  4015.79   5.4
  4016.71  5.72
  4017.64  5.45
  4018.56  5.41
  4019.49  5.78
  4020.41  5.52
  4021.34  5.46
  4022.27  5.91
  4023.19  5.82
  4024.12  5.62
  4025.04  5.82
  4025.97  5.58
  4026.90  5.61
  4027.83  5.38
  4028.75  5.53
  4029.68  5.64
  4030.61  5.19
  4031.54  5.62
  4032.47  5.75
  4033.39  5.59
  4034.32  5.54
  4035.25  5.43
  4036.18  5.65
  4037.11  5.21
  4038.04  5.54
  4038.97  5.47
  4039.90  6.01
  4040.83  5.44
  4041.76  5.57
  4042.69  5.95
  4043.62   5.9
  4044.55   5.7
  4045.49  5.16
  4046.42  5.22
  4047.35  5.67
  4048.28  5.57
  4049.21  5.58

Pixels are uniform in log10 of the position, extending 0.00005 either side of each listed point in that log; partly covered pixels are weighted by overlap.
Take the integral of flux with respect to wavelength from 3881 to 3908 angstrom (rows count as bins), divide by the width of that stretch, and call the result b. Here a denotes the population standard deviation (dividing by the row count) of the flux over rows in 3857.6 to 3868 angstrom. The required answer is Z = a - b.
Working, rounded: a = 0.26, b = 4.7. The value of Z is -4.5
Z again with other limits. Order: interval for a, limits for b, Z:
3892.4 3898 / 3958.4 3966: -4.4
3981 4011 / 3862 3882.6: -5.2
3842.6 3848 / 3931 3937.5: -2.5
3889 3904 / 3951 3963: -4.4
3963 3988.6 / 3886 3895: -2.5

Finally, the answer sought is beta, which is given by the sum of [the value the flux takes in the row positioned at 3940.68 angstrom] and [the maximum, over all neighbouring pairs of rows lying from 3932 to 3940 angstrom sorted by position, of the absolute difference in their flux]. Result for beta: 7.67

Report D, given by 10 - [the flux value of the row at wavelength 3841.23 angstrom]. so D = 5.4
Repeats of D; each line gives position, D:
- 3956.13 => 5.1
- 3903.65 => 4.7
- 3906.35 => 5.0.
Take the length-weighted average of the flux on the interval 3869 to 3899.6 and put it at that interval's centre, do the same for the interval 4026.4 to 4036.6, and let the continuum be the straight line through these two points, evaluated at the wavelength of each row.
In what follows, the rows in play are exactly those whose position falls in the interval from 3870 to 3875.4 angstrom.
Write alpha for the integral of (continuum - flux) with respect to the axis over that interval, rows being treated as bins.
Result -3.1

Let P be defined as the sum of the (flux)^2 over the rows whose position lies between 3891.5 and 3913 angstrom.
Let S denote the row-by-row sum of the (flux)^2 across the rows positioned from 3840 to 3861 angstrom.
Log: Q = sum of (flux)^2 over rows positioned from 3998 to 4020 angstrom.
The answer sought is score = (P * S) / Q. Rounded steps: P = 653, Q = 744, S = 659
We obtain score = 579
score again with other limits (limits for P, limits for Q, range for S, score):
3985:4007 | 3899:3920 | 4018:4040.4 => 824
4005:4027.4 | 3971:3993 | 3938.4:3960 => 780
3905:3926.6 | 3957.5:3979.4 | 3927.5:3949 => 898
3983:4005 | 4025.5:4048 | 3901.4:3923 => 707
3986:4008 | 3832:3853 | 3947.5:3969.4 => 797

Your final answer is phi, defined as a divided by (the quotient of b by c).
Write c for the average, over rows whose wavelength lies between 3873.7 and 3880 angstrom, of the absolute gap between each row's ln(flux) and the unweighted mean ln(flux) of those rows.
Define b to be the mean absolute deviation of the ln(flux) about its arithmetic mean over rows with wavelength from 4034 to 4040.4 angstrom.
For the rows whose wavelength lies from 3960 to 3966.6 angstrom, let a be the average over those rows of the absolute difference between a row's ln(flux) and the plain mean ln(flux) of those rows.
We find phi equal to 0.106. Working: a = 0.084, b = 0.03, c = 0.036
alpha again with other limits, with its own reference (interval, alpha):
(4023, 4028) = -0.7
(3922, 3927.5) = -1.9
